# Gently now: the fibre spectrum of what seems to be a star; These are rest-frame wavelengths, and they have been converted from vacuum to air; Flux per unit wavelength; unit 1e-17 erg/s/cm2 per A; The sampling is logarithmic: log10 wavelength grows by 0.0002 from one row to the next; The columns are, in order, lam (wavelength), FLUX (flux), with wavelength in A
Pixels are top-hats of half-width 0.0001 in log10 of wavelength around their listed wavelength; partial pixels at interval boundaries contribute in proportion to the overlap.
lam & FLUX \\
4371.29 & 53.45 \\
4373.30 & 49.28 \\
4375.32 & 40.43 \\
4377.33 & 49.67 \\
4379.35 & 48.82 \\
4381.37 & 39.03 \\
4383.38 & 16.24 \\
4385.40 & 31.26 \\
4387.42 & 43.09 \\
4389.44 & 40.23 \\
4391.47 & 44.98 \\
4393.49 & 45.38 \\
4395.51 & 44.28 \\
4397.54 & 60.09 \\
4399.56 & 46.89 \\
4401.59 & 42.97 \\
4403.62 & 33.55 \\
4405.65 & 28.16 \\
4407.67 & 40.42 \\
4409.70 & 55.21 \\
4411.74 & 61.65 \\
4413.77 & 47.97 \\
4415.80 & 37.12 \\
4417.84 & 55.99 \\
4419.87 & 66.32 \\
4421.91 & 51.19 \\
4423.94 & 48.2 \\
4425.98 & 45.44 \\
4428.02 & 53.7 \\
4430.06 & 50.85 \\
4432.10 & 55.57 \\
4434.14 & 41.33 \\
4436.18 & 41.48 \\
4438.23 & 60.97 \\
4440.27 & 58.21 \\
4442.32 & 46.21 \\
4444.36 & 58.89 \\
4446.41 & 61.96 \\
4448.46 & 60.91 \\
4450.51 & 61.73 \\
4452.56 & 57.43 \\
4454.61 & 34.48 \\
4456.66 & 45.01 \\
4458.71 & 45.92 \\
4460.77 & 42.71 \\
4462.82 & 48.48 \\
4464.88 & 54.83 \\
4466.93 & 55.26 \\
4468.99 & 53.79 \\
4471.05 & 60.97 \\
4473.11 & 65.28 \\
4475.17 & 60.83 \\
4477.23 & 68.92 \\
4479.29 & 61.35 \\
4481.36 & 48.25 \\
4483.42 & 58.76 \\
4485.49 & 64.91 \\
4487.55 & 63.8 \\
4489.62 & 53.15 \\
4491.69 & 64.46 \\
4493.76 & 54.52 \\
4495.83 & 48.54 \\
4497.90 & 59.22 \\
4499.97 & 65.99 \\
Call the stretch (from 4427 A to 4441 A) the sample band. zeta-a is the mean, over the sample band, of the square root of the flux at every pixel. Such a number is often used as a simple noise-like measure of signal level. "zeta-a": 7.2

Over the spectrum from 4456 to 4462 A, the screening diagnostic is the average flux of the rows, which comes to 45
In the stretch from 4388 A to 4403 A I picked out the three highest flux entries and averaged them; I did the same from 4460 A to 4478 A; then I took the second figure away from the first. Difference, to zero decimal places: -14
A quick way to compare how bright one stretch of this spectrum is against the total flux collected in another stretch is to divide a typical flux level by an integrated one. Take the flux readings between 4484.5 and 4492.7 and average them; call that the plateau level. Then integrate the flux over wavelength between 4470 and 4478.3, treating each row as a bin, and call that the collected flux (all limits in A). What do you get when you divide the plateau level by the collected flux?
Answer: 0.12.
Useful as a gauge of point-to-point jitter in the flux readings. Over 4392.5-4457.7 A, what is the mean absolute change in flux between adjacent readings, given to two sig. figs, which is 8.9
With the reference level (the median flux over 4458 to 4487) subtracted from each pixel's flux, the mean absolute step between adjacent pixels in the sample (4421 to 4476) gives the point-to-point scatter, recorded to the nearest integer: 6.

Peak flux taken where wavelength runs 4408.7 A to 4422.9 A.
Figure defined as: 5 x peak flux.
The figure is 332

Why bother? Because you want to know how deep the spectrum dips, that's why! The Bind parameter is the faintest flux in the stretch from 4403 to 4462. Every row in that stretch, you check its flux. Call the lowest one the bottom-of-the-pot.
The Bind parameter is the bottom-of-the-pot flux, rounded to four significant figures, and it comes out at 28.16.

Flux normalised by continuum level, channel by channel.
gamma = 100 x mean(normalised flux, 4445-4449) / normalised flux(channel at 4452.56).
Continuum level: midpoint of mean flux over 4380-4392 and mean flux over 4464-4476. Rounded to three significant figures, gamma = 107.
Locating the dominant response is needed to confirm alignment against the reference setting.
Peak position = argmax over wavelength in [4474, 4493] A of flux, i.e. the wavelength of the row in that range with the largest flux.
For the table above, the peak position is 4477.23 A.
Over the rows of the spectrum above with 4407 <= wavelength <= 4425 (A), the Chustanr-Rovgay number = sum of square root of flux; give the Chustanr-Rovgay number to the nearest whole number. 64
